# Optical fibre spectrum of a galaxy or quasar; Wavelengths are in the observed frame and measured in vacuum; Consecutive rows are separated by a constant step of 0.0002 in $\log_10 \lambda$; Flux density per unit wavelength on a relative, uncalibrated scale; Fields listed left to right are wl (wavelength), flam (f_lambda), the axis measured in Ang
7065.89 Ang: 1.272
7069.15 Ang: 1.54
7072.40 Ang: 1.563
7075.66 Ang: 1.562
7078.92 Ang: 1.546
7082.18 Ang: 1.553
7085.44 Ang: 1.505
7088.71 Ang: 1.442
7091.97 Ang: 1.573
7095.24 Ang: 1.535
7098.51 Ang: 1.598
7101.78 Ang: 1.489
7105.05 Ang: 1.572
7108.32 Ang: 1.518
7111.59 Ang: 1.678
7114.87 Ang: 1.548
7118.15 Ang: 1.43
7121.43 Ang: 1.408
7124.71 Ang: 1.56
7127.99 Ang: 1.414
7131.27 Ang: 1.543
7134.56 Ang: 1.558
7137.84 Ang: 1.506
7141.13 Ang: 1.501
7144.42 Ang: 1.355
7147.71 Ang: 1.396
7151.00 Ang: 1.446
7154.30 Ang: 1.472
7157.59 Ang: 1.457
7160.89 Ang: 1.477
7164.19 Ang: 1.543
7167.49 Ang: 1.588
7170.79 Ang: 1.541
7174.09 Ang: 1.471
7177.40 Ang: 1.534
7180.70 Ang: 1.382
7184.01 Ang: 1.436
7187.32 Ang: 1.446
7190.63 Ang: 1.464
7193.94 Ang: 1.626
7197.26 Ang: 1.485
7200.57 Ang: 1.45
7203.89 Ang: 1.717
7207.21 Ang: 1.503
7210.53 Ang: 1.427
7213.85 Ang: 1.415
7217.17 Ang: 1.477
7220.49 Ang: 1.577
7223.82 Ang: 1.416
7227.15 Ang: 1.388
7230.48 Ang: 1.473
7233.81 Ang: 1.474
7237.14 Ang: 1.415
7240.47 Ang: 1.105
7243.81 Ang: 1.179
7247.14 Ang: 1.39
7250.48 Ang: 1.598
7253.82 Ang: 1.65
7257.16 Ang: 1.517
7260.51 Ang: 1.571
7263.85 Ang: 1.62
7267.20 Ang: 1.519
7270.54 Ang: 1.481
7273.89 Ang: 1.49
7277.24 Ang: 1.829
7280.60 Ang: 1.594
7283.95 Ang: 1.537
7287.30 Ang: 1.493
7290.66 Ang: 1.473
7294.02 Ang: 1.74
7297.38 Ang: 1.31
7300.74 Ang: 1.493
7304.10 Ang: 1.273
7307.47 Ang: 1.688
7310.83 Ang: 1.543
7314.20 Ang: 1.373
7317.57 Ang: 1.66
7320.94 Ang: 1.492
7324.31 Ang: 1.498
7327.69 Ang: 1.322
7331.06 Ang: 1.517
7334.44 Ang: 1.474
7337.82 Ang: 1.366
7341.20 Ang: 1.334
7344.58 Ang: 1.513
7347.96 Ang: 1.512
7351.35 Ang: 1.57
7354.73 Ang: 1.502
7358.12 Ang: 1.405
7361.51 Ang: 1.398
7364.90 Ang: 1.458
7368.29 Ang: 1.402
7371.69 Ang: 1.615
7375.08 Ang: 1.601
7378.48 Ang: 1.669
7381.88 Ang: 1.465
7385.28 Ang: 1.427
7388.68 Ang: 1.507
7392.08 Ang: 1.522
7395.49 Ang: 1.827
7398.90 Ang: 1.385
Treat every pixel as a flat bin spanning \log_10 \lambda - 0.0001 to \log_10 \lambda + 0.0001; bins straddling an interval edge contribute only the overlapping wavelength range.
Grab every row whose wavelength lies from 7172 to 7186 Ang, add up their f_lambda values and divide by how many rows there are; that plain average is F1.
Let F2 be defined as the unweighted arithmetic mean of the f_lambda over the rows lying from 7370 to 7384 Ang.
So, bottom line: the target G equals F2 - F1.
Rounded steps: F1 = 1.46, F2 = 1.59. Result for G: 0.13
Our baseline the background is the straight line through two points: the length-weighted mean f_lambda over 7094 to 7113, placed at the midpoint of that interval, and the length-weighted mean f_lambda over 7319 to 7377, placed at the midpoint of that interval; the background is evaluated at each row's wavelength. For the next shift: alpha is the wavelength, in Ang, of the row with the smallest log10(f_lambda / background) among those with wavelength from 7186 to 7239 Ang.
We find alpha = 7227.15 Ang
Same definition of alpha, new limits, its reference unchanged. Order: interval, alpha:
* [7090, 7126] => 7121.43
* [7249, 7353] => 7304.10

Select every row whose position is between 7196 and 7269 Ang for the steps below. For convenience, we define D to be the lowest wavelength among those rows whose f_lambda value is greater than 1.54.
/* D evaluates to 7203.89 Ang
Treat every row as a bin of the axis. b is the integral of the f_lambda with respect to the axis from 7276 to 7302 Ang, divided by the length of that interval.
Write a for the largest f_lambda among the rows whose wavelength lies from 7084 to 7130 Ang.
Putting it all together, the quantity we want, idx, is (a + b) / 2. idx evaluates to 1.62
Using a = 1.678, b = 1.555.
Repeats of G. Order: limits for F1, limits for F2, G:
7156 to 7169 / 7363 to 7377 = 0.00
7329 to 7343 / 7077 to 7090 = 0.09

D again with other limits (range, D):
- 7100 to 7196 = 7105.05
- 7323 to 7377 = 7351.35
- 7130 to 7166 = 7131.27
